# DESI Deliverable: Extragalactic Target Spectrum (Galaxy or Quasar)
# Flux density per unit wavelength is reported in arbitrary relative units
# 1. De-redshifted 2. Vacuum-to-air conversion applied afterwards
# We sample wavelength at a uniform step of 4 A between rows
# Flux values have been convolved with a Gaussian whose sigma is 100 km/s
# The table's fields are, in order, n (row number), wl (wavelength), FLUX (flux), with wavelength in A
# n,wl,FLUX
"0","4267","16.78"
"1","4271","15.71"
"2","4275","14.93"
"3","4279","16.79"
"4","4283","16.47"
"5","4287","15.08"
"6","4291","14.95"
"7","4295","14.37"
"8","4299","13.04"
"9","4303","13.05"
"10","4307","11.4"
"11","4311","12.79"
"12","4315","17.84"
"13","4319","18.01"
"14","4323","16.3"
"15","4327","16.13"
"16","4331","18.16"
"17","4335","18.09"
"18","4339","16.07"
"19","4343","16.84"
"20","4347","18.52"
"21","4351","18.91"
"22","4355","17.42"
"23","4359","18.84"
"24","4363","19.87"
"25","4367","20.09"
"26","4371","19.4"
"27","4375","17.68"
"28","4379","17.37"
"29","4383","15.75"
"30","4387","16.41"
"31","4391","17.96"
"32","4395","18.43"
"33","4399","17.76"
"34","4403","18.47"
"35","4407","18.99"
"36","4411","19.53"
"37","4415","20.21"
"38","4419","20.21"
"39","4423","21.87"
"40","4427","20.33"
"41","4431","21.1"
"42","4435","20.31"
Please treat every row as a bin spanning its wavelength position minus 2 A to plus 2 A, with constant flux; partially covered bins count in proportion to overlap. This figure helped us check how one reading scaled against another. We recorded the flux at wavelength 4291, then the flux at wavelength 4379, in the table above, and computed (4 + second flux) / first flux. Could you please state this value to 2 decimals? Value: 1.43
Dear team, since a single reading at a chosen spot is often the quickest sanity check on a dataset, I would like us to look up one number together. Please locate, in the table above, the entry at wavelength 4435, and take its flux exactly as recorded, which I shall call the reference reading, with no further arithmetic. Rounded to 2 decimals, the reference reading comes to 20.31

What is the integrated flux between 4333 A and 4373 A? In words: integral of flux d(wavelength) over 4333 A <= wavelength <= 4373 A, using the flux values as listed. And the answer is 736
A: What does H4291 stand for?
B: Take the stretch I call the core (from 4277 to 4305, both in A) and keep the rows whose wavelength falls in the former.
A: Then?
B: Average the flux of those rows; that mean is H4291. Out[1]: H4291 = 14.8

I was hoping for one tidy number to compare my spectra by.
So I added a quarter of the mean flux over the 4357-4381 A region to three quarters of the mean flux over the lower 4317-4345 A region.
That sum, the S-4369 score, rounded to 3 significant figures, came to 17.5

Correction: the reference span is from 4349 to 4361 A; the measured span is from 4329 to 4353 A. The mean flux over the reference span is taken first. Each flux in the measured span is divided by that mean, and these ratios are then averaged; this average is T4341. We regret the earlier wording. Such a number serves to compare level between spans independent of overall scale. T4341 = 0.97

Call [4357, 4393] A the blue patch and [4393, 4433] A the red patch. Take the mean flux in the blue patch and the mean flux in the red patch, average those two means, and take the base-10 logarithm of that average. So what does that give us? 1.28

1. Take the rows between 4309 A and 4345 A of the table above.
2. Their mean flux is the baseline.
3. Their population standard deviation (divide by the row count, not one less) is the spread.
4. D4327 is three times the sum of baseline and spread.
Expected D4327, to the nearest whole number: 55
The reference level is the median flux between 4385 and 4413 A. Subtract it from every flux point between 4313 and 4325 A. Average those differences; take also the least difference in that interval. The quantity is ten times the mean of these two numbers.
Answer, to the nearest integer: -16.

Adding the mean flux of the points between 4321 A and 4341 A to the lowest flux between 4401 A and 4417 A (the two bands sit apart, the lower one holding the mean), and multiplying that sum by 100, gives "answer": 3542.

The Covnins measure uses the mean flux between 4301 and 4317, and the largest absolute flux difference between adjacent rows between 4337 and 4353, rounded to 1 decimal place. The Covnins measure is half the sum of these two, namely 7.7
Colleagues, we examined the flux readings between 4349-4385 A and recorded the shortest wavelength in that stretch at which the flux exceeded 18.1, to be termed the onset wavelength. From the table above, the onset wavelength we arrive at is 4351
